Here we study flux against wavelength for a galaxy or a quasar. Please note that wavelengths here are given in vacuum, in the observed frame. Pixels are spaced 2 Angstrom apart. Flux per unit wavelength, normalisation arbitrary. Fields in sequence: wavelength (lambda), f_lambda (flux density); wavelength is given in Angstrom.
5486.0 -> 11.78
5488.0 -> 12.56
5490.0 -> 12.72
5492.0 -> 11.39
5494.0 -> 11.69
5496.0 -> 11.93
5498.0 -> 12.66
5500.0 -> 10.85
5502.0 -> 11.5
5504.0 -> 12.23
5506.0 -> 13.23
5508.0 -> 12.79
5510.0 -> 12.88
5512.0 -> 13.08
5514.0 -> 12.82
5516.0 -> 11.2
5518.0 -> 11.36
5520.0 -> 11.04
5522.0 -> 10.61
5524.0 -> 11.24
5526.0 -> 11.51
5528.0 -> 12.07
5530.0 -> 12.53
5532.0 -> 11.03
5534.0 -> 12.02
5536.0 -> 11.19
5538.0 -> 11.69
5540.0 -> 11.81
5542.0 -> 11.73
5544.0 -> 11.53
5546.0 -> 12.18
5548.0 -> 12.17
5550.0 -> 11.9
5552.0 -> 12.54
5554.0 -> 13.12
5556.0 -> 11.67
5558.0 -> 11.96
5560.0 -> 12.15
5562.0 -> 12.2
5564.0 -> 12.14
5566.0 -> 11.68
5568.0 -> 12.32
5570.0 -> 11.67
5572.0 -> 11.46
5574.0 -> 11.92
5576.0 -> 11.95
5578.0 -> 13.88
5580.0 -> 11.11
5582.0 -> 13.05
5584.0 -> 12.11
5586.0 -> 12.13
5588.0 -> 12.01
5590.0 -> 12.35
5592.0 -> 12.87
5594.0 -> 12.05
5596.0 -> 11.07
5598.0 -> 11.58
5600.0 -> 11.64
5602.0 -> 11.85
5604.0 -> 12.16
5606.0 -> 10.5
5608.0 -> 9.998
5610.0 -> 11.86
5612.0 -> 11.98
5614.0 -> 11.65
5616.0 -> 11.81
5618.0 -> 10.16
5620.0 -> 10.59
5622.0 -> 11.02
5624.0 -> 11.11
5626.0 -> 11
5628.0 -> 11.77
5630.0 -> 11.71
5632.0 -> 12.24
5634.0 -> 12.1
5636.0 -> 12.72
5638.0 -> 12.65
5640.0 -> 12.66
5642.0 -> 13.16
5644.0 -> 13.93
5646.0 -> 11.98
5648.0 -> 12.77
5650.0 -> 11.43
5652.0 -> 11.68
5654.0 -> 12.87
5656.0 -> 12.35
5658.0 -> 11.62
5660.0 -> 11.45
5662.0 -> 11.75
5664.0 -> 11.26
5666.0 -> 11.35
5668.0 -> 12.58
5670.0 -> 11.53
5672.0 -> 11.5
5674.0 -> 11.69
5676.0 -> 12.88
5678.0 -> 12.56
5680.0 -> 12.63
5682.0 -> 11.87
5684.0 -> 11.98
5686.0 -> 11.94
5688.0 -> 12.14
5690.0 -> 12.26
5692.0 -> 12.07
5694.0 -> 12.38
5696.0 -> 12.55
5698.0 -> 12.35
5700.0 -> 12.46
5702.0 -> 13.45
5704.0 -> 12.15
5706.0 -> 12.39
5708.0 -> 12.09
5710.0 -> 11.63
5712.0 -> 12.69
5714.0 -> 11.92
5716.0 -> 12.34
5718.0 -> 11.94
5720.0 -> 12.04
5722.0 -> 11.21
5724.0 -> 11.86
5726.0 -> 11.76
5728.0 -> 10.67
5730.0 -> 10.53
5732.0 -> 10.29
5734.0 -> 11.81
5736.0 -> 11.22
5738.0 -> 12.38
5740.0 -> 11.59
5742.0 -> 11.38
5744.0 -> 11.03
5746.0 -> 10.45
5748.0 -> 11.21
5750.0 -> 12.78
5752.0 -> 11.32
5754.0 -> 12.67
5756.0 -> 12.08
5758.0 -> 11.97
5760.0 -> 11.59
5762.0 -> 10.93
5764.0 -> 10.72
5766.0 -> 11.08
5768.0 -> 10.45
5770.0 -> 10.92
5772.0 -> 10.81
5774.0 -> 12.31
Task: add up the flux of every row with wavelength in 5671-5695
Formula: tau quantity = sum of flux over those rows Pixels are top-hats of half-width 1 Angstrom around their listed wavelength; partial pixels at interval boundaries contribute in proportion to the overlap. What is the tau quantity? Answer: 146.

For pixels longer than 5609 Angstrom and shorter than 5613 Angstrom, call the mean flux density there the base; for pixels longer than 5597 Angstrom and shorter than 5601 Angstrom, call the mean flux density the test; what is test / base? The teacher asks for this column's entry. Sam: 0.97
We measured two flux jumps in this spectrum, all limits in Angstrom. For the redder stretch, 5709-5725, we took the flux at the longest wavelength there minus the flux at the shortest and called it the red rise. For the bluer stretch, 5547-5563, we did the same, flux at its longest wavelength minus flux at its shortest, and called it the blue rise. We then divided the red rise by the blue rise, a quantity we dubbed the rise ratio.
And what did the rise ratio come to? 7.7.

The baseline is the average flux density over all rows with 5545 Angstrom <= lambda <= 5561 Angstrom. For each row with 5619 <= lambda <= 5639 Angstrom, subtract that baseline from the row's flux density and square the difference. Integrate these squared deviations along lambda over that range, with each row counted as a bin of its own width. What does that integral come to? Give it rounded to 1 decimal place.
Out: 15.3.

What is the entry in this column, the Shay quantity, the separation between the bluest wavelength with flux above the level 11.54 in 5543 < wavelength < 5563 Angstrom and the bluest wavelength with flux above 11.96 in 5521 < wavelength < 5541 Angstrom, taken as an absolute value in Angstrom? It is 18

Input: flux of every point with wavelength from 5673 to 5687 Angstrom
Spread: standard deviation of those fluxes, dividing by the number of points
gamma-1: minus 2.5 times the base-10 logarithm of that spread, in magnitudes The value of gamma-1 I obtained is 0.93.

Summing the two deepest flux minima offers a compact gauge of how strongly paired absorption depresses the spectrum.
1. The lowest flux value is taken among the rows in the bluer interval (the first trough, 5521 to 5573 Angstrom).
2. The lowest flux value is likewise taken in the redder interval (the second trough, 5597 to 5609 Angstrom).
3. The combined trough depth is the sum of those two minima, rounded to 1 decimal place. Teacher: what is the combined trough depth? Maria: 20.6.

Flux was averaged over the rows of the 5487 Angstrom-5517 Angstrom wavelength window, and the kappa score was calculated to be 12.2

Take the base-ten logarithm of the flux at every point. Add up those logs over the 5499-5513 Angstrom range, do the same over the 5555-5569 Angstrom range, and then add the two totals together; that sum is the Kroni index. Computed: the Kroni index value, 15.2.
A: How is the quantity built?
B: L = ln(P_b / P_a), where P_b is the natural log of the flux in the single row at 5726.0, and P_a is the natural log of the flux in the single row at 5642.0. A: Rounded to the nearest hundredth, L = -0.04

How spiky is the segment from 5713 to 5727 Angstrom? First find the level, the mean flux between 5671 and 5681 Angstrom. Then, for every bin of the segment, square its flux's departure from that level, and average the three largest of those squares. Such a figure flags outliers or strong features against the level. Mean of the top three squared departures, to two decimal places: 0.49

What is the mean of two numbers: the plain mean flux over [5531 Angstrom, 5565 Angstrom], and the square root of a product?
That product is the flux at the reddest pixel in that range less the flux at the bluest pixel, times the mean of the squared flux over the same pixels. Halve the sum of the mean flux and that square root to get 12.3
